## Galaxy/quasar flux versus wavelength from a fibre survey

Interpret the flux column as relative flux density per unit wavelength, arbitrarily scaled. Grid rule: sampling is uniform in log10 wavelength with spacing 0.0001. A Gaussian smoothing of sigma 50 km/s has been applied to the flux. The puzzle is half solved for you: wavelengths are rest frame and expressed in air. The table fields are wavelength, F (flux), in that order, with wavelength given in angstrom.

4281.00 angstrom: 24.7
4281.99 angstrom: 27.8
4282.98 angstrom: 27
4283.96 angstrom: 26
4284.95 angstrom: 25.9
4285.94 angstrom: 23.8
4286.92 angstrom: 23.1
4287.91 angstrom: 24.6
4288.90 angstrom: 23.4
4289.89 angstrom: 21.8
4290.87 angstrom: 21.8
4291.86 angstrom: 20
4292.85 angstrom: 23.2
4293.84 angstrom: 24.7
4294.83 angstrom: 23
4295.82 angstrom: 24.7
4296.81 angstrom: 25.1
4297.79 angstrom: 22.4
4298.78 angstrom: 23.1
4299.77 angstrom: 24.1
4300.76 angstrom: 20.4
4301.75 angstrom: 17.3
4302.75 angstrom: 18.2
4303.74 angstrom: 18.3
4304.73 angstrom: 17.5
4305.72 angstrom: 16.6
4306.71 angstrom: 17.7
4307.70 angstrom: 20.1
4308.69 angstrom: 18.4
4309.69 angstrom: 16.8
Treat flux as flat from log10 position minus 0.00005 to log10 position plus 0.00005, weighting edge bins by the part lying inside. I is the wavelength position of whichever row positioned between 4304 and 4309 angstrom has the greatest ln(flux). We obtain 4307.70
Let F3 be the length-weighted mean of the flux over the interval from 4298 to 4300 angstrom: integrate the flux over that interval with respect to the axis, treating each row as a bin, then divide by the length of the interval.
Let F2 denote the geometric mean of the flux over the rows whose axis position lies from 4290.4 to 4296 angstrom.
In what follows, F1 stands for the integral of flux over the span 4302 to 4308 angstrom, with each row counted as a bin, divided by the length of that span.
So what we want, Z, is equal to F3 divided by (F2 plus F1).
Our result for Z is 0.57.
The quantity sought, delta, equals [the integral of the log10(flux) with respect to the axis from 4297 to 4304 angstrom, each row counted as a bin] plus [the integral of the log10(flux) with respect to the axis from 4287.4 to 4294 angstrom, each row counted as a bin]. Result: 18.1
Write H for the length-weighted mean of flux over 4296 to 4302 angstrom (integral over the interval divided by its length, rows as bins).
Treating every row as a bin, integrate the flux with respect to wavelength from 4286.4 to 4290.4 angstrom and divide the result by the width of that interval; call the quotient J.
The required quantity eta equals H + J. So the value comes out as 45.7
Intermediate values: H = 22.4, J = 23.3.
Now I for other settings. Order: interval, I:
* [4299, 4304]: 4299.77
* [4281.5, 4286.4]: 4281.99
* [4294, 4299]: 4296.81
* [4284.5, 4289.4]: 4284.95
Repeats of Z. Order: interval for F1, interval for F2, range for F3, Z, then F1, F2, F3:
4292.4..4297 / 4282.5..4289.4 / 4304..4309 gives 0.37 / 24.1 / 24.8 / 18.1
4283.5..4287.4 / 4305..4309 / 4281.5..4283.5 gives 0.64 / 24.7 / 18.2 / 27.4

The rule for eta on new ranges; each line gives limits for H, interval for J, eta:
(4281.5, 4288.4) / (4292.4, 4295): 49.2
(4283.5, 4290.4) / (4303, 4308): 42.1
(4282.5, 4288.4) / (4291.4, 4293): 46.3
